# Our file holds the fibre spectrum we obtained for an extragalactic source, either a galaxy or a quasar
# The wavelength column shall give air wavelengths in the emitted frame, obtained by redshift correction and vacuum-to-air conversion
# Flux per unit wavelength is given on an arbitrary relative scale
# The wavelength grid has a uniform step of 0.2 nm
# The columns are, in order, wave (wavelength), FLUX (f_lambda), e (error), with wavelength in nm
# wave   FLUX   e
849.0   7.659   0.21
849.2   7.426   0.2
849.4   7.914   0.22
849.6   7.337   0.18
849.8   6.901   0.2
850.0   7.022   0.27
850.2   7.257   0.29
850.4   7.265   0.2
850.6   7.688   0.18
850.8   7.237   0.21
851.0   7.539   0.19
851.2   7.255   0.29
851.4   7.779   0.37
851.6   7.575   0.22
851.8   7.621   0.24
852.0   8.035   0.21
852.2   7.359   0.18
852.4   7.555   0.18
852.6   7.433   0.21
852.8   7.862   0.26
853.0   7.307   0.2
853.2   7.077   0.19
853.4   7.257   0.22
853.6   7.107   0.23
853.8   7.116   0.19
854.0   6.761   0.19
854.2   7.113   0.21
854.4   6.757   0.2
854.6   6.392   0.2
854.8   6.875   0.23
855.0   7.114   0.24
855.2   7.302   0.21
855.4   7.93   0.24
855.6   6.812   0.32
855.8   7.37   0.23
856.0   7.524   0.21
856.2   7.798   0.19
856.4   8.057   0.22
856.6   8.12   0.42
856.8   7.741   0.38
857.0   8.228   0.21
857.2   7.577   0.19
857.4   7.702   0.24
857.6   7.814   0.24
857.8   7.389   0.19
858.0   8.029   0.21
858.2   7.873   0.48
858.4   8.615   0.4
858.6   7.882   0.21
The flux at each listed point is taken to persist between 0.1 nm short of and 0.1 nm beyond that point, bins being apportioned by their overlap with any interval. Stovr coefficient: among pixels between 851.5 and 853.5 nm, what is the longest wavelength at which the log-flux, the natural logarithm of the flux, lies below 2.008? 853.4 nm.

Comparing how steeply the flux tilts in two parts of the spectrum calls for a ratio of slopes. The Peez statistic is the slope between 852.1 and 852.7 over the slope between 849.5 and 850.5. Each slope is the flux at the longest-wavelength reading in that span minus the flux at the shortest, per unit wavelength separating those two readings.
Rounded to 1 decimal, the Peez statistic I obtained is -2.1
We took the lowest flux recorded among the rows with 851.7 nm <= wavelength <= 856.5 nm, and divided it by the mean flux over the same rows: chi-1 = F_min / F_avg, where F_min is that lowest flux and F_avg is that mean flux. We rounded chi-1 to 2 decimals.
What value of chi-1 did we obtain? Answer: 0.87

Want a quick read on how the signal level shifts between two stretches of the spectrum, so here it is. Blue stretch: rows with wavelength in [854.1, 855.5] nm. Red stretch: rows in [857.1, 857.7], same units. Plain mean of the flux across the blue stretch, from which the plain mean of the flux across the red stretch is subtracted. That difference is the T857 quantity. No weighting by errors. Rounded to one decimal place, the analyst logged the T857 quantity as -0.6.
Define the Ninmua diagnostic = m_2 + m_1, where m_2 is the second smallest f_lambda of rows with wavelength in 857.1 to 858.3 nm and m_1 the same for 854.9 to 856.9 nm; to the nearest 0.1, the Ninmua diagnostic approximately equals 14.7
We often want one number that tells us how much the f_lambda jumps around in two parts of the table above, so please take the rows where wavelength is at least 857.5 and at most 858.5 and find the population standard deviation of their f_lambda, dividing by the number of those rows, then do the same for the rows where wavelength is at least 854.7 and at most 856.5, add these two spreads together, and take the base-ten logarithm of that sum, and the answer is -0.09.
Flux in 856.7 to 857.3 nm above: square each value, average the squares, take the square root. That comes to 7.9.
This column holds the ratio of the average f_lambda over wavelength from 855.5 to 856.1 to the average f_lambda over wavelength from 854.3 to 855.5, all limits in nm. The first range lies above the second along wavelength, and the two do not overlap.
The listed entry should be 1.02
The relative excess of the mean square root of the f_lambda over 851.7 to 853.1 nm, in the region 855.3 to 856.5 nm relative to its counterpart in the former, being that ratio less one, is 0.00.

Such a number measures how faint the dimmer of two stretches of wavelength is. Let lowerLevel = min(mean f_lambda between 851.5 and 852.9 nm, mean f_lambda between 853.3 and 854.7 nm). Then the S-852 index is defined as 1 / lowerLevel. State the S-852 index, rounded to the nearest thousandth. 0.144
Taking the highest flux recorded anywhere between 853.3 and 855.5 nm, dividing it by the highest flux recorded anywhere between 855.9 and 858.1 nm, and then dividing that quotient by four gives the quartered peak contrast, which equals 0.241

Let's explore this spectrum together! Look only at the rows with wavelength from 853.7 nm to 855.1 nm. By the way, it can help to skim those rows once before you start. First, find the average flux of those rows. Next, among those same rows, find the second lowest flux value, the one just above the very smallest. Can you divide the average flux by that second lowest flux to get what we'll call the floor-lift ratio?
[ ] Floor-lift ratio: 1.02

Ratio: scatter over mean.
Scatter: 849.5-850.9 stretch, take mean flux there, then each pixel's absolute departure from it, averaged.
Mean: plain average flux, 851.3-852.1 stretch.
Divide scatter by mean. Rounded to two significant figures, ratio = 0.021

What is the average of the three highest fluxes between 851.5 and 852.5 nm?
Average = 7.7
